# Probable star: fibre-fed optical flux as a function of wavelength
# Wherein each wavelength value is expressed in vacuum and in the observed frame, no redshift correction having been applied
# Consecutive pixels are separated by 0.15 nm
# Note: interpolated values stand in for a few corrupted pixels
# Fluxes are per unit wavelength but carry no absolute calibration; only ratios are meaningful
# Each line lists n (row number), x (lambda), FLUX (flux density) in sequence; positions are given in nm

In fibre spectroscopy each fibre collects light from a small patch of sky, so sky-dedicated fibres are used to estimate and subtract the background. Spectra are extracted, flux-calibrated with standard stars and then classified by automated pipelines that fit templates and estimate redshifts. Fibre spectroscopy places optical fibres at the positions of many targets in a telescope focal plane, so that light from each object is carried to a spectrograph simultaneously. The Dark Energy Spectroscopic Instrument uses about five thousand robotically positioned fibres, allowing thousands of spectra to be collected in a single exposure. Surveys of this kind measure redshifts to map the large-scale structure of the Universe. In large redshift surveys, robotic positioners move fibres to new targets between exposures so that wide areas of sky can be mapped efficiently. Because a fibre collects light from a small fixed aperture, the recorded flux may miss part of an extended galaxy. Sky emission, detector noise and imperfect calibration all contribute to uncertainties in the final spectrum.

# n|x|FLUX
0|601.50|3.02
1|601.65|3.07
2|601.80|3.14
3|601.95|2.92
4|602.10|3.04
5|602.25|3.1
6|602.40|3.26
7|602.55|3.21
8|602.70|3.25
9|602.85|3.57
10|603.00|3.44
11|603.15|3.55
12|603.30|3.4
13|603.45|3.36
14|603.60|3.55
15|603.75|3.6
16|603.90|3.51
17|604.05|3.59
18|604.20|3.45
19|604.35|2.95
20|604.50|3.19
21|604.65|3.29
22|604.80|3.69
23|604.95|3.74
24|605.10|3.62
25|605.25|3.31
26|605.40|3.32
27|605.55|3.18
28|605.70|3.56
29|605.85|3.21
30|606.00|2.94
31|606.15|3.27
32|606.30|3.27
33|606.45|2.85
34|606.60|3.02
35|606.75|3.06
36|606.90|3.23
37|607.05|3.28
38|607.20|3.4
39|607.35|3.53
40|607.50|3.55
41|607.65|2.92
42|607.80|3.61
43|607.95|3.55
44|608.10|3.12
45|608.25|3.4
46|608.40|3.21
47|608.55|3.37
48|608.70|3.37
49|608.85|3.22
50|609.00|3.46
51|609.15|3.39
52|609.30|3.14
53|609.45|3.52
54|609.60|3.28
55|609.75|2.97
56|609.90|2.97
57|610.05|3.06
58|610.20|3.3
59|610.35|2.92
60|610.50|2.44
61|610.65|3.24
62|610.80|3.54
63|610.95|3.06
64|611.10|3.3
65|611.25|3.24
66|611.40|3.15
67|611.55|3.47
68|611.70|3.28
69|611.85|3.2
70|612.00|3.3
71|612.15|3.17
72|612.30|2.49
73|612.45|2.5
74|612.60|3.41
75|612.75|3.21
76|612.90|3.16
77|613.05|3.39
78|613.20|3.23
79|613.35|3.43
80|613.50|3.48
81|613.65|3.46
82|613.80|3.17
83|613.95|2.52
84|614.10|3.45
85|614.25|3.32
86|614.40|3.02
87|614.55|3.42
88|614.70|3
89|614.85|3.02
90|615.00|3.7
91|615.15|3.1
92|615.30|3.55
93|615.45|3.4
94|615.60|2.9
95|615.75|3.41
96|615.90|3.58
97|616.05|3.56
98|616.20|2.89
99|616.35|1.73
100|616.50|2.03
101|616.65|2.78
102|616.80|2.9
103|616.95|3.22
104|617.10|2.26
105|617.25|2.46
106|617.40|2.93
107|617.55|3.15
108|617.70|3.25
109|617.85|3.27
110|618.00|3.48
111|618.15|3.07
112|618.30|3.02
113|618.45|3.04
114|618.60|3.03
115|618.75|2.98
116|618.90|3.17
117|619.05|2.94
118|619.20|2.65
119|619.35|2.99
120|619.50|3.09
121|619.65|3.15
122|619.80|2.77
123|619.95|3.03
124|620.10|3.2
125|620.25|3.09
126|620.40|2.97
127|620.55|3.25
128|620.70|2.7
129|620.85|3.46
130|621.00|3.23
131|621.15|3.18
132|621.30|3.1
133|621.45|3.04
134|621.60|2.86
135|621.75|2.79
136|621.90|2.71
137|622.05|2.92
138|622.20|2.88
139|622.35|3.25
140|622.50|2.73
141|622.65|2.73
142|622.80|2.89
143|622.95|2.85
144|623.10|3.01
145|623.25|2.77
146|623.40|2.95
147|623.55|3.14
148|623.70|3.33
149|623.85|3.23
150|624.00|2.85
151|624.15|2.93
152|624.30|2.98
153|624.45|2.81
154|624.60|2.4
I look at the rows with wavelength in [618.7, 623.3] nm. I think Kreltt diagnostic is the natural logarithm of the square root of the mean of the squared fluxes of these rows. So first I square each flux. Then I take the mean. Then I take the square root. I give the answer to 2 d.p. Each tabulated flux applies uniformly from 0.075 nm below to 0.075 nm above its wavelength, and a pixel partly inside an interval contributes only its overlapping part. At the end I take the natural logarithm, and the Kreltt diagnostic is 1.09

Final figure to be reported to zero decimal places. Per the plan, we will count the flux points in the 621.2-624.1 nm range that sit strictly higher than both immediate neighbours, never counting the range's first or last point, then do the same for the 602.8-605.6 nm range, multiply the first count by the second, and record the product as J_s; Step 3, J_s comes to 25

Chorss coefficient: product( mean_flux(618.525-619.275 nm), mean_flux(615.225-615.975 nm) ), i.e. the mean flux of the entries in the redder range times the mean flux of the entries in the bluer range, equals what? 9.9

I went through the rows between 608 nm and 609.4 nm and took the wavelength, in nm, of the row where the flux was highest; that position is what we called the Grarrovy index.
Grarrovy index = 609.00 nm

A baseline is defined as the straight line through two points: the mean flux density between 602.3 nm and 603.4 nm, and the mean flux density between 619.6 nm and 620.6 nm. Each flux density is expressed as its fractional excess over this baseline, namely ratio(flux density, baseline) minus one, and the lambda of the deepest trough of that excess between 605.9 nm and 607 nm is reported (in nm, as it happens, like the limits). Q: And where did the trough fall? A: 606.45 nm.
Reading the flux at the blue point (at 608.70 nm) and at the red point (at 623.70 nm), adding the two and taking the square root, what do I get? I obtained 2.588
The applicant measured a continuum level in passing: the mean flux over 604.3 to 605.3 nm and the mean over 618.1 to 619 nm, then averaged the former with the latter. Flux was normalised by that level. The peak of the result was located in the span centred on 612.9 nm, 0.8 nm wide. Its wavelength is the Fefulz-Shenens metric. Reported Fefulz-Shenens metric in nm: 612.60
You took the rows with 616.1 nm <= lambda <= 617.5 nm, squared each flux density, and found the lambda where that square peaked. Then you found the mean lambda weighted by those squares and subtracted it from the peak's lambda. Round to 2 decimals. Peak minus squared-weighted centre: 0.11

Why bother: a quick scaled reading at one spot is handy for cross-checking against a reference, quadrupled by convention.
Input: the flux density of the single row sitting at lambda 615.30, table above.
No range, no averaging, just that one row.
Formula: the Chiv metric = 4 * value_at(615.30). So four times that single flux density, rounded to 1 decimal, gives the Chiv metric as 14.2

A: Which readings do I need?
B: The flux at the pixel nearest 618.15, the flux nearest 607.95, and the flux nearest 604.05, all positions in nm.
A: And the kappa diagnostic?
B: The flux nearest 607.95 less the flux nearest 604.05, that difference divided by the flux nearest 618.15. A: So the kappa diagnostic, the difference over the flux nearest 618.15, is -0.01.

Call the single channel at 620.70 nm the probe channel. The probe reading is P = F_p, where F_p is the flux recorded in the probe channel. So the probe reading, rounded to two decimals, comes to 2.70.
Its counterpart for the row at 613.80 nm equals 3.17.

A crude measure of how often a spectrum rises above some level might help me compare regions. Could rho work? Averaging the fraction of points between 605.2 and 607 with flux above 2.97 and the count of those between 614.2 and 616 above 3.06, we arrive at 4.4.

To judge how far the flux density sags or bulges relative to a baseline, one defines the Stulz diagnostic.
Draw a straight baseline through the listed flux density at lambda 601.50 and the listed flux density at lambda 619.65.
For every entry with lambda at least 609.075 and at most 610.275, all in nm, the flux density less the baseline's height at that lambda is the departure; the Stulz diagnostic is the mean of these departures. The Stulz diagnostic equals 0.13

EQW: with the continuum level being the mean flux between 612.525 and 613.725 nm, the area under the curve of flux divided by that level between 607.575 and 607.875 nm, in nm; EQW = 0.3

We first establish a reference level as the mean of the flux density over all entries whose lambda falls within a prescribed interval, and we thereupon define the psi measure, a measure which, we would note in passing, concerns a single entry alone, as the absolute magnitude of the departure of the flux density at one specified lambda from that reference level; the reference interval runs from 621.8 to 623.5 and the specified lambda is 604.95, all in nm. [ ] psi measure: 0.86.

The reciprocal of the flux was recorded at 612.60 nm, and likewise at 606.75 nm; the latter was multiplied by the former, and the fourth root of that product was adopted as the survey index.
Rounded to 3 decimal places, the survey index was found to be 0.556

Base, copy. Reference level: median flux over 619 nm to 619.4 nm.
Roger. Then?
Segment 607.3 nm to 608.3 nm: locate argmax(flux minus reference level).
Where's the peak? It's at 607.80 nm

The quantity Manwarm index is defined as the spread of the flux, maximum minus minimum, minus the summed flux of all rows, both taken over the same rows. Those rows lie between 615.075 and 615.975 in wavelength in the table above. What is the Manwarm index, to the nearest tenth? -19.3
